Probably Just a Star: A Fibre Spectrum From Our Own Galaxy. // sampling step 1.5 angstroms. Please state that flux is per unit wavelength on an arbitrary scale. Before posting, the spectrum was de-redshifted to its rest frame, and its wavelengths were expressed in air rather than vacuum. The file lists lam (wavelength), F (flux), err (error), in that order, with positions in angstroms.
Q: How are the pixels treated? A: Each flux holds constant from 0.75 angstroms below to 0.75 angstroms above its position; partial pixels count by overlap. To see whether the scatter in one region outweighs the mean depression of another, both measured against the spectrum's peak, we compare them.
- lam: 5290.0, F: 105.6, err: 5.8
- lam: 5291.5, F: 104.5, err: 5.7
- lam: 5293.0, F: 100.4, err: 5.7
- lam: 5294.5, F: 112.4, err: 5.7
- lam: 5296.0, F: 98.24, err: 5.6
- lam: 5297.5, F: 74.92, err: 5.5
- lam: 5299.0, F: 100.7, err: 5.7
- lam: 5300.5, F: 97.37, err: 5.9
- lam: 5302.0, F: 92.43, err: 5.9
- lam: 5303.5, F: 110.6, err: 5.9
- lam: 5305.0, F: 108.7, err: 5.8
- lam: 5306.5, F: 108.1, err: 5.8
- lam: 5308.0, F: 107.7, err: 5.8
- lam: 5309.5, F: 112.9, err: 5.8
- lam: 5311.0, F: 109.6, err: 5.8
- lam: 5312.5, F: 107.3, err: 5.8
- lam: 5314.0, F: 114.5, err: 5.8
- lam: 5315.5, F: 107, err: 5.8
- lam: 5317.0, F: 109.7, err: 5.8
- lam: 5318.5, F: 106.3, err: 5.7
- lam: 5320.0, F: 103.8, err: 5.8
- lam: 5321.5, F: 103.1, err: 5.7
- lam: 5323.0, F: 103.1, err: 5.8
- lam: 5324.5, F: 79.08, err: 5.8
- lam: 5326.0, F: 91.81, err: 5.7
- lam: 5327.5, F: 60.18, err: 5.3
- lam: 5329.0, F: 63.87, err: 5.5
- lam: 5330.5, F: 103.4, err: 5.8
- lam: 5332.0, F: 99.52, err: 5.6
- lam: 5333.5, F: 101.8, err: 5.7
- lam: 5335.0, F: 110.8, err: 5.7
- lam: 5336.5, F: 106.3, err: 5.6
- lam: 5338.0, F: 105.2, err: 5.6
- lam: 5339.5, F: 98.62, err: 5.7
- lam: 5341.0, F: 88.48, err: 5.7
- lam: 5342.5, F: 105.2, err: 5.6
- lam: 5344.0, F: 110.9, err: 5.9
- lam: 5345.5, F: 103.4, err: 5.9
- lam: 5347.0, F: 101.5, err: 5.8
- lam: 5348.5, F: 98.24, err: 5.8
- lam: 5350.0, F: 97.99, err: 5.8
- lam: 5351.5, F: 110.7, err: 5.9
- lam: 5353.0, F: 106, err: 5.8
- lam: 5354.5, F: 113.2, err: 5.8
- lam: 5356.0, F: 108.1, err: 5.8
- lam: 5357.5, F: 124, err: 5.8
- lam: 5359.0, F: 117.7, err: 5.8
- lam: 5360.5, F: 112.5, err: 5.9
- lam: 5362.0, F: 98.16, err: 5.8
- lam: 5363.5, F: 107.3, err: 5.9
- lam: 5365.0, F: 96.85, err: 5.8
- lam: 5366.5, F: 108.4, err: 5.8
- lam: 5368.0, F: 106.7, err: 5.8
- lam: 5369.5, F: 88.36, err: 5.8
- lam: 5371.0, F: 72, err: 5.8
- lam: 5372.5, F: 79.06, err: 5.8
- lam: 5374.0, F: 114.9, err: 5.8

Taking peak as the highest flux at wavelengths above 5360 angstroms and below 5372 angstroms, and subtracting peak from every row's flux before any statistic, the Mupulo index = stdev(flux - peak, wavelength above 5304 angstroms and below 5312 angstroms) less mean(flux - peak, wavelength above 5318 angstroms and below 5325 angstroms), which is 15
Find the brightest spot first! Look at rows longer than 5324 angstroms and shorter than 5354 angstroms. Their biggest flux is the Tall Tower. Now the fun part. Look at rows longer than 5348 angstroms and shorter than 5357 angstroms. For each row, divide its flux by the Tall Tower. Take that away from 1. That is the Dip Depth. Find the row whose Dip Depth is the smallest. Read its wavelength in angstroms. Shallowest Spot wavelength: 5354.5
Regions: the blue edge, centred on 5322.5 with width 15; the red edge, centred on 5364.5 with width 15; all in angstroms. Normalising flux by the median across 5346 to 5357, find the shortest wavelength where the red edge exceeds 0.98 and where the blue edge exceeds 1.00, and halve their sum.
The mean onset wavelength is 5336.5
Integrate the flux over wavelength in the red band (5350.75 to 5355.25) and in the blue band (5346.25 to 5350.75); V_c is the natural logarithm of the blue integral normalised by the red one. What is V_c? -0.10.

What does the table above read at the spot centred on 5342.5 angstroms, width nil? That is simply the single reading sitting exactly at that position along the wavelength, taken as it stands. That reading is 105.2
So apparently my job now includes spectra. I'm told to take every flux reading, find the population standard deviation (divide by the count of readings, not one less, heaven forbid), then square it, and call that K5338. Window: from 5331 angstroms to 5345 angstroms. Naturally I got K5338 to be 43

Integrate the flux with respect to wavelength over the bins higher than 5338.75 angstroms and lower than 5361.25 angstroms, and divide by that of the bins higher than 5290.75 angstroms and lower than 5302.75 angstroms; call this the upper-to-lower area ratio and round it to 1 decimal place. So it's 2.0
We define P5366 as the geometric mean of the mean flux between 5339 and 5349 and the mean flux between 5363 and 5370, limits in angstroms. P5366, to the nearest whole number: 101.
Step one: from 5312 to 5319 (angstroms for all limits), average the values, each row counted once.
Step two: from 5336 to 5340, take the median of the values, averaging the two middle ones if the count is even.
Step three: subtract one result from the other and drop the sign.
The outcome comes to 4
